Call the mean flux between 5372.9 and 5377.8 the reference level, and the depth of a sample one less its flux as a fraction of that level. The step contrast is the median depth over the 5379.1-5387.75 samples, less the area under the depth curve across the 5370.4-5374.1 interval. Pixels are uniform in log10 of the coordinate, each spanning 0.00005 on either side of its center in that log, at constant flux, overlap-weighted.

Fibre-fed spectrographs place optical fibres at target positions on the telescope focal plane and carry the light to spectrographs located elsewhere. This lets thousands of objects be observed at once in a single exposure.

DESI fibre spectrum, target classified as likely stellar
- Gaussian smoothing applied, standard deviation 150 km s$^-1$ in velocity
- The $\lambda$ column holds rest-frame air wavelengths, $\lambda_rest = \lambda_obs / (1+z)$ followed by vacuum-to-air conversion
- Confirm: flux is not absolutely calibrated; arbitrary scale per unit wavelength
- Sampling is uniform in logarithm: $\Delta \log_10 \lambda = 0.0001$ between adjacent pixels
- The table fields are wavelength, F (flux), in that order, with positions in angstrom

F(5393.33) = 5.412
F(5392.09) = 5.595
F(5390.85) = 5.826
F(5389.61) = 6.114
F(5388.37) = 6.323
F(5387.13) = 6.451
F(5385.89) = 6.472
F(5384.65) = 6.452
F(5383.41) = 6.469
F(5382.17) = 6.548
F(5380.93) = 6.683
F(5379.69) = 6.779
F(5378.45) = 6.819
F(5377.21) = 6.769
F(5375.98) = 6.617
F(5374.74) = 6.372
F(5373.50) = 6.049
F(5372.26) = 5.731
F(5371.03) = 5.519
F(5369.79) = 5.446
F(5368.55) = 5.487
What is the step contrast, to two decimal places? -0.40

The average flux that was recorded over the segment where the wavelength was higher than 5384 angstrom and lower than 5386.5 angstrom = 6.5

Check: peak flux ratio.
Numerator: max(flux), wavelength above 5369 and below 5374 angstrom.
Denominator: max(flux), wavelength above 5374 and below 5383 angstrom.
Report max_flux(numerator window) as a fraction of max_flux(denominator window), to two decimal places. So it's 0.89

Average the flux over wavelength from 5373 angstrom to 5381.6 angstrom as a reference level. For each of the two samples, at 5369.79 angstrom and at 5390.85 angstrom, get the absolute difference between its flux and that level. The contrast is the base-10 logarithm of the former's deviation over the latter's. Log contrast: 0.2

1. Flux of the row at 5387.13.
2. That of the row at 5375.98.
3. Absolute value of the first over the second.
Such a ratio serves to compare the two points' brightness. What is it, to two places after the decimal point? 0.97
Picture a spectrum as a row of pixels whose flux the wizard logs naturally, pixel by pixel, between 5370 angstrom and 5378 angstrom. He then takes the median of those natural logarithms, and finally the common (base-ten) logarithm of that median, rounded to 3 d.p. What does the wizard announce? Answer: 0.261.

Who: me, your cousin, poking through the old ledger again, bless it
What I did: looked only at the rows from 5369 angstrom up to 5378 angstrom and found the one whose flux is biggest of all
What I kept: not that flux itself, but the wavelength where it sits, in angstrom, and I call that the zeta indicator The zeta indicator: 5377.21 angstrom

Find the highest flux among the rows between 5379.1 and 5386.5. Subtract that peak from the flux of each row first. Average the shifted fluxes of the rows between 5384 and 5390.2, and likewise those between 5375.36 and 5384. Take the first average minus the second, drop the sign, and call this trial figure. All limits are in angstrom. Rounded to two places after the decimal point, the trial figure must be 0.31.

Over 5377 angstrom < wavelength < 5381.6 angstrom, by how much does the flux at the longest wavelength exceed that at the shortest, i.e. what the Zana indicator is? -0.09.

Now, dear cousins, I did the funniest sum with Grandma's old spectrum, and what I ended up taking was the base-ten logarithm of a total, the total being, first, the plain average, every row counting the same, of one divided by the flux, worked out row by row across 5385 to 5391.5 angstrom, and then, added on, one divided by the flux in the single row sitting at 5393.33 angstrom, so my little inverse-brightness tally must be -0.462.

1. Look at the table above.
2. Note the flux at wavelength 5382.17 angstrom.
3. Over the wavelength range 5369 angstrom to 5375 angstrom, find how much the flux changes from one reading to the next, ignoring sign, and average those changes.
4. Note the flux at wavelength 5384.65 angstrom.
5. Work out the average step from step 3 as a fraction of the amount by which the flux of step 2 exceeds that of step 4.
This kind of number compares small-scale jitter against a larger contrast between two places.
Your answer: 2.4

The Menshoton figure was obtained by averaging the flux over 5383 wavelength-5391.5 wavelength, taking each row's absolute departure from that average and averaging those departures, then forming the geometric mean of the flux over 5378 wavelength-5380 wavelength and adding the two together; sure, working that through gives 7.0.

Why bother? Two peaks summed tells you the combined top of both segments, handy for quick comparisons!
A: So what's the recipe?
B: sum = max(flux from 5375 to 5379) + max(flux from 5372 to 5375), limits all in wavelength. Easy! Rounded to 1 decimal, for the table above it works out 13.2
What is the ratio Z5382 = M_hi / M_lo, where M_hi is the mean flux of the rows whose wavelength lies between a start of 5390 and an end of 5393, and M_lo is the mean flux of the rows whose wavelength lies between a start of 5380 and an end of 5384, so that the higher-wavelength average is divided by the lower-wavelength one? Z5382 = 0.87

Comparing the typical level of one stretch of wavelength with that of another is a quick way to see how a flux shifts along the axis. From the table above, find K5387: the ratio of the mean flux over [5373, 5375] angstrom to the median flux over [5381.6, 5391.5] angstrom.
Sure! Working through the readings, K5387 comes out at 0.96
